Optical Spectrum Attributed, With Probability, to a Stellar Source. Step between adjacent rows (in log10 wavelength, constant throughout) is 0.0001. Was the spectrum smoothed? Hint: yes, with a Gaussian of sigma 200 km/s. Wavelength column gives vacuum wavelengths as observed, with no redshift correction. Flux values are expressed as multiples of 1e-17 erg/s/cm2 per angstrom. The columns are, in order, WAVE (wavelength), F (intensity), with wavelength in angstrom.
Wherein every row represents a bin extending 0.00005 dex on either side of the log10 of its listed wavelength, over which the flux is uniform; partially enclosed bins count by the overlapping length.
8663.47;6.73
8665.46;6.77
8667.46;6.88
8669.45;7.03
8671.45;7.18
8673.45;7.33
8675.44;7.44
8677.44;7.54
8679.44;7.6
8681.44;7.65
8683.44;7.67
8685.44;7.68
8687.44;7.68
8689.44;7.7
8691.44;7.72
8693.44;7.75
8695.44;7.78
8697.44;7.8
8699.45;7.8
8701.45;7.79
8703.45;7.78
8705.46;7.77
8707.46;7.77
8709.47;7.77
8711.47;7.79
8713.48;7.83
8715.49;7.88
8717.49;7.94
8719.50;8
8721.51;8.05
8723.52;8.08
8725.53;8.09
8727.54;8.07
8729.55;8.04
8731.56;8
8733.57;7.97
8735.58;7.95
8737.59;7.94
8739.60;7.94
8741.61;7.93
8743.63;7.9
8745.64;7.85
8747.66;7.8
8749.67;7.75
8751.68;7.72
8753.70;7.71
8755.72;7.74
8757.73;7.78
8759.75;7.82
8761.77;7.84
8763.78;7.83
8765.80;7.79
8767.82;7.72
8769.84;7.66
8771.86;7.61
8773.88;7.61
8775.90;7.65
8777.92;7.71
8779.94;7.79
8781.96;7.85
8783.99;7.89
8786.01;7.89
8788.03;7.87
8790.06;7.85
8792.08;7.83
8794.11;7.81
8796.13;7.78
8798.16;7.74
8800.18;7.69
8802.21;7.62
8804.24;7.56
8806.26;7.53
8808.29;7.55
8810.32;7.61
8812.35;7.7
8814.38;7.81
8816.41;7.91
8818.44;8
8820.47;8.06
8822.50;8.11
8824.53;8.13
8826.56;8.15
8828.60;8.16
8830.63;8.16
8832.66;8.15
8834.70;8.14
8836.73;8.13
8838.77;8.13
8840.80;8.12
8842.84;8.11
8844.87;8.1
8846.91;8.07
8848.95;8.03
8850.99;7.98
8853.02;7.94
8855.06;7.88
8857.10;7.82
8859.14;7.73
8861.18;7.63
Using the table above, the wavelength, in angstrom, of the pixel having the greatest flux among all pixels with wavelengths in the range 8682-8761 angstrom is 8725.53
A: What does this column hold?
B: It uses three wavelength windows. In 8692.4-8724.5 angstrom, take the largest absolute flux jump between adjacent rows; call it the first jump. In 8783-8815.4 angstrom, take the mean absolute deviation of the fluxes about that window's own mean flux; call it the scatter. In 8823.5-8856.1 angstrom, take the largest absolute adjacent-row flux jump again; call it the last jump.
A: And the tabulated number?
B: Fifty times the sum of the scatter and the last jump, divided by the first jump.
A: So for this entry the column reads 141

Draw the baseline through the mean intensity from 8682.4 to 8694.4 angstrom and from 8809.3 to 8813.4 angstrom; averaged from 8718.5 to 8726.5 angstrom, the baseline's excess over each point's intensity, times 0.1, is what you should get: -0.04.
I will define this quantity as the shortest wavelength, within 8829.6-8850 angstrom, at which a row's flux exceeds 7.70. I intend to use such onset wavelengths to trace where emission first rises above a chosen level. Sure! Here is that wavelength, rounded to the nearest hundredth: 8830.63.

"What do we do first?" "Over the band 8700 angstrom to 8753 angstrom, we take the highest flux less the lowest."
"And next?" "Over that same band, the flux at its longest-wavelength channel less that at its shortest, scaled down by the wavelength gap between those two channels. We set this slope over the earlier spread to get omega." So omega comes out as 0.00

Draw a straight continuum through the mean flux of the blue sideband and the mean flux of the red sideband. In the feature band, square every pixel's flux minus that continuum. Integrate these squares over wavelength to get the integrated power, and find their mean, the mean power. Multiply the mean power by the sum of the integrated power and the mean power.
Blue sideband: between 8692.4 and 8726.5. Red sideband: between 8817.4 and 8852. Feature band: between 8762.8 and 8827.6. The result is 0.41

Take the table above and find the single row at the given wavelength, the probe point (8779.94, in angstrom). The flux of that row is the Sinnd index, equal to 7.79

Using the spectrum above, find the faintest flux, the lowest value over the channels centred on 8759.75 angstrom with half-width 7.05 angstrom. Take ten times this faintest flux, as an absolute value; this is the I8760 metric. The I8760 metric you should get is 77.1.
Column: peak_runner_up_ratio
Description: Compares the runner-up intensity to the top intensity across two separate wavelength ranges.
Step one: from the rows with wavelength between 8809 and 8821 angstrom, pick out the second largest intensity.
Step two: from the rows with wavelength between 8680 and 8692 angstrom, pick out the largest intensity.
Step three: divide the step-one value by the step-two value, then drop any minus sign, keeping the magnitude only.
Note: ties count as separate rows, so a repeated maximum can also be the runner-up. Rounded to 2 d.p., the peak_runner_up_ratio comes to 1.04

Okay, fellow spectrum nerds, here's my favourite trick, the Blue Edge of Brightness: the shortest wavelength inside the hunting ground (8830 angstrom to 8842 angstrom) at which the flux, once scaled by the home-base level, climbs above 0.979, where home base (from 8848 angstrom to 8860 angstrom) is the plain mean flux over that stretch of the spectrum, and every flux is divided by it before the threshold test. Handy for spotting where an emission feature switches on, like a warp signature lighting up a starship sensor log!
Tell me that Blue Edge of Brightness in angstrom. 8830.63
